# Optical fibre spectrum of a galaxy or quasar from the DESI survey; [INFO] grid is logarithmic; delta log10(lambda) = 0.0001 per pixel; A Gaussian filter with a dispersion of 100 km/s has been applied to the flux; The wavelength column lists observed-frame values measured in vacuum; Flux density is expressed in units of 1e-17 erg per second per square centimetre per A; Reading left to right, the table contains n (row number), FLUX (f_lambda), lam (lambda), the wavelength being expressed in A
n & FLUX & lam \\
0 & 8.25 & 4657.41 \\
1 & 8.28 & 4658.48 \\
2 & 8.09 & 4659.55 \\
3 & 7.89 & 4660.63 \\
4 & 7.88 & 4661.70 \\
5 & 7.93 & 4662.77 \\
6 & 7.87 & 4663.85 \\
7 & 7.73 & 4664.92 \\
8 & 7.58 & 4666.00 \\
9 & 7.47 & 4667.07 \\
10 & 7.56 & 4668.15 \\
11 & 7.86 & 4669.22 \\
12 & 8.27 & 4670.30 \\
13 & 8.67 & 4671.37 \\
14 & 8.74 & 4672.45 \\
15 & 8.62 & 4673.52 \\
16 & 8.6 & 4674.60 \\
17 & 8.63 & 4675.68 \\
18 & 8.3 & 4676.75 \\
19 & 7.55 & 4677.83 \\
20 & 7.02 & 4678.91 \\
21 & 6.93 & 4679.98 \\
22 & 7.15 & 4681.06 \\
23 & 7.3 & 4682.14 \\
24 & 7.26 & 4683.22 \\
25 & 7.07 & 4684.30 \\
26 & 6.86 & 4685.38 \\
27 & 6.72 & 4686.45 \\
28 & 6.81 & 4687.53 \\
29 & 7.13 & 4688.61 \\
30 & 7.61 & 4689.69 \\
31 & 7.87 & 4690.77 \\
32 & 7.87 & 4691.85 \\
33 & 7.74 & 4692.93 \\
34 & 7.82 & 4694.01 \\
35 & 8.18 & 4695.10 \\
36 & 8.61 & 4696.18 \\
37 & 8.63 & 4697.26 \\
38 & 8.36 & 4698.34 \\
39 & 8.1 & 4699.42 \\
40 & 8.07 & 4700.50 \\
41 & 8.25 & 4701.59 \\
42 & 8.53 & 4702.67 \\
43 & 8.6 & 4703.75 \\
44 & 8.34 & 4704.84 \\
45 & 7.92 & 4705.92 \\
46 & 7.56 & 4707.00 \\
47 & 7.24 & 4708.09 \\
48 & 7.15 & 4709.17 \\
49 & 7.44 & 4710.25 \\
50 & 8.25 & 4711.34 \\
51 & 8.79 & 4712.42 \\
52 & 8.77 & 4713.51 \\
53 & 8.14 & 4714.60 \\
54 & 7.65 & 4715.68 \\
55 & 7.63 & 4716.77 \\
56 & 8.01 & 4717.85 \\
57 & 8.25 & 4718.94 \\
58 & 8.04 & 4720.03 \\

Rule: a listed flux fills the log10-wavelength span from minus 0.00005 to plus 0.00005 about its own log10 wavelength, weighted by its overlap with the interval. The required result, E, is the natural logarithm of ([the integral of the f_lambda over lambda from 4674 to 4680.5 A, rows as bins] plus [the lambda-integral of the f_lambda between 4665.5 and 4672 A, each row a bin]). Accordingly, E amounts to 4.63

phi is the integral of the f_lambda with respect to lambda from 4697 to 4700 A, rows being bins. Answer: 25.1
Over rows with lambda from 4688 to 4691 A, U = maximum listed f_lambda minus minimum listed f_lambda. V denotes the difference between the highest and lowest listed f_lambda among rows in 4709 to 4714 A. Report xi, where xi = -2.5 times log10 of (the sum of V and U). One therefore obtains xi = -0.94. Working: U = 0.74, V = 1.6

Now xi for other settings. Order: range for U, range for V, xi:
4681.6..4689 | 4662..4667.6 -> -0.04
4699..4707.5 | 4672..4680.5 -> -1.14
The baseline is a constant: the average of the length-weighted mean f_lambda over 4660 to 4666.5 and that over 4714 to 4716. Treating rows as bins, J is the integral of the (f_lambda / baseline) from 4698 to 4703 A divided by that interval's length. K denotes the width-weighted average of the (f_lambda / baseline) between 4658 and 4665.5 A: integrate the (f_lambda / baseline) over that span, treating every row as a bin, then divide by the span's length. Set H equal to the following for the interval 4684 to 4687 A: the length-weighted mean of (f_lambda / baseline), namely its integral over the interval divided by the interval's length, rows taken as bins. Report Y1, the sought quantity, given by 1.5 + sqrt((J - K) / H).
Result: 1.71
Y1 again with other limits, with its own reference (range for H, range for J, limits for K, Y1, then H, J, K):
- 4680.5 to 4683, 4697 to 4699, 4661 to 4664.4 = 1.78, 0.92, 1.07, 1.00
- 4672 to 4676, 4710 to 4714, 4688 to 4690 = 1.85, 1.10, 1.06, 0.93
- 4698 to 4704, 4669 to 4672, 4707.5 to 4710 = 1.86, 1.05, 1.06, 0.92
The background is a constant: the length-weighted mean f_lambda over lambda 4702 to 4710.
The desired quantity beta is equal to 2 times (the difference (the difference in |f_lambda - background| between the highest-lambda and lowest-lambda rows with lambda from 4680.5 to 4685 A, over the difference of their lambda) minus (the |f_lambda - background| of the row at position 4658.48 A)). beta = -0.71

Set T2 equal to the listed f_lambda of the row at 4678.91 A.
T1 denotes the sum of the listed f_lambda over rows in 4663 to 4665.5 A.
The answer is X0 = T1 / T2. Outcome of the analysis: 2.22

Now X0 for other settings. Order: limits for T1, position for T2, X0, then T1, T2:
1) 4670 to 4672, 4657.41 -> 2.05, 16.9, 8.25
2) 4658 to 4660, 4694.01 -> 2.09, 16.4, 7.82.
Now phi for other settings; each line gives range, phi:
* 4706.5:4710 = 25.7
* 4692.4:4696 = 28.7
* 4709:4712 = 23.2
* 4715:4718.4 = 26.5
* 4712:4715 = 25.7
